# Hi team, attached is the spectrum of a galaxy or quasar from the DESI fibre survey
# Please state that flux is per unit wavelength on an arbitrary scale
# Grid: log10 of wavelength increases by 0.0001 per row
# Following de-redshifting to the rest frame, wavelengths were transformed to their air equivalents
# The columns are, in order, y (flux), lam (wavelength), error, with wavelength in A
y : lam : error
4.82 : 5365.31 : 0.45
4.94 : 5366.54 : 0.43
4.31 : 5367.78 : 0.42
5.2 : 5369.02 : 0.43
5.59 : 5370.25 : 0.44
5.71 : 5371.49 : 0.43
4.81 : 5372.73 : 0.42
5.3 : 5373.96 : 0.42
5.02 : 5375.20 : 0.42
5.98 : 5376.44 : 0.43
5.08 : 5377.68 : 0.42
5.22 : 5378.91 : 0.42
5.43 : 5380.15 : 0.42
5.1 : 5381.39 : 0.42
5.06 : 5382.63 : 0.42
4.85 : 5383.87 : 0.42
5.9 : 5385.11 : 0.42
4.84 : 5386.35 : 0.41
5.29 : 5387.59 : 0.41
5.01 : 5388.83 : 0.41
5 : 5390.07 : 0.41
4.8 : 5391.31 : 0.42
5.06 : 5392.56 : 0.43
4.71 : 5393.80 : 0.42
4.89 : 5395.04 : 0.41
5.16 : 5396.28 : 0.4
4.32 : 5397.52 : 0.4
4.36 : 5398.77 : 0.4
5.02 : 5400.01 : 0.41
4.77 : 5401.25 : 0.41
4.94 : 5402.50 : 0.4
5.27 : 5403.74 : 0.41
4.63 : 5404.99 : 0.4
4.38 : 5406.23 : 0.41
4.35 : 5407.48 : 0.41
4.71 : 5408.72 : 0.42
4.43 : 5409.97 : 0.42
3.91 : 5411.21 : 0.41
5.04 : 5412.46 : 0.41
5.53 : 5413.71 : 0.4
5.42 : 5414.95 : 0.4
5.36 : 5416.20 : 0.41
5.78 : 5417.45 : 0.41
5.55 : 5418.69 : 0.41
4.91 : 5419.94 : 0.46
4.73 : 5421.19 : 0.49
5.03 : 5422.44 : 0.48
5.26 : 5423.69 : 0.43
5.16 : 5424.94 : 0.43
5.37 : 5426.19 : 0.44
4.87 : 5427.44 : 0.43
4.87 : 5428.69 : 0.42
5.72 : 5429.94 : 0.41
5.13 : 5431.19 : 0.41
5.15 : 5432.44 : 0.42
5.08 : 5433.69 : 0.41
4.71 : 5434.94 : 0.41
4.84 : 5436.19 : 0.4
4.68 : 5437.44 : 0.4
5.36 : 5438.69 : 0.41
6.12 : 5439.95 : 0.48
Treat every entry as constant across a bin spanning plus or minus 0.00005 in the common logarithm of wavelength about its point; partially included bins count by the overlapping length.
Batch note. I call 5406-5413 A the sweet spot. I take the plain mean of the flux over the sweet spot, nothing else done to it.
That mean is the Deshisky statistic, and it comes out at 4.47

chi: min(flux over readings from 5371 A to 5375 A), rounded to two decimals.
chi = 4.81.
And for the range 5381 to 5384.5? 4.85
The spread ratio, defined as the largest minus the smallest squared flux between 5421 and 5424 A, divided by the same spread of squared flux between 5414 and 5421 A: 0.57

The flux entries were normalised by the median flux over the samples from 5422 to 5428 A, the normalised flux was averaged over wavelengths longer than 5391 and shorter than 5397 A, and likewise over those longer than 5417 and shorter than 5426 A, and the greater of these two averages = 1.01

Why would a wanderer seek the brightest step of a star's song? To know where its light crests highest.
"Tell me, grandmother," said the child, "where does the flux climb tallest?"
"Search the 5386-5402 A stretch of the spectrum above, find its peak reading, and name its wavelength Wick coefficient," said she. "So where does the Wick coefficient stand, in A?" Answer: 5387.59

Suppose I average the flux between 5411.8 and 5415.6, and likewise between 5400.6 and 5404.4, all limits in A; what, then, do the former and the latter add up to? 10.3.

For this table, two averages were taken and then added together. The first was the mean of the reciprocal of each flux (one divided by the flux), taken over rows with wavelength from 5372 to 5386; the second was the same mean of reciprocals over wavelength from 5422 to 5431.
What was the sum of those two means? 0.385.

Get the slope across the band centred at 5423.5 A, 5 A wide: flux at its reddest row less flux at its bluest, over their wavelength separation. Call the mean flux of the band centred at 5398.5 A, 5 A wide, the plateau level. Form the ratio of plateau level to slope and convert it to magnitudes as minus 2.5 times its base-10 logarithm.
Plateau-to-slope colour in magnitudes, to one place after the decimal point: -4.0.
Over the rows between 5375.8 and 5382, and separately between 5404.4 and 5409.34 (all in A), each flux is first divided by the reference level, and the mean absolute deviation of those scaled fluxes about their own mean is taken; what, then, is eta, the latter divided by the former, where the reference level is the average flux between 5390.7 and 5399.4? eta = 0.56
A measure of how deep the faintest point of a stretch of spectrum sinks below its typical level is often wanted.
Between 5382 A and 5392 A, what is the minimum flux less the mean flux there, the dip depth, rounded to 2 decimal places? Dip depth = -0.29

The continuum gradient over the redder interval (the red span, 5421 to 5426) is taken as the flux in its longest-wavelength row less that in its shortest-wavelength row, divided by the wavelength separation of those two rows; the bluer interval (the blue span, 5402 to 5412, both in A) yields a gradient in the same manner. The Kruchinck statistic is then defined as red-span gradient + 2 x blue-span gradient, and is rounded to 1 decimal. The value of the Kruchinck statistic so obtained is -0.1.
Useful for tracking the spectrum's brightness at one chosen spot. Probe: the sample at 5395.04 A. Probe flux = 4.89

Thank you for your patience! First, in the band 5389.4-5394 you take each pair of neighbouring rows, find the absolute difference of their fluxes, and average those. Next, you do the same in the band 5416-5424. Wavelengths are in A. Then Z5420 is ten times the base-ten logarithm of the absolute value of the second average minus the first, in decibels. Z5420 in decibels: -12.0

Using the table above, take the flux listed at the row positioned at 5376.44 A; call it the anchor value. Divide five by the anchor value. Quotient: 0.84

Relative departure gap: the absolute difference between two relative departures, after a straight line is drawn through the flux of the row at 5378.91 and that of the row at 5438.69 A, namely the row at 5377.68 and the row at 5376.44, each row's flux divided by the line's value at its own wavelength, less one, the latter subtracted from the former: 0.17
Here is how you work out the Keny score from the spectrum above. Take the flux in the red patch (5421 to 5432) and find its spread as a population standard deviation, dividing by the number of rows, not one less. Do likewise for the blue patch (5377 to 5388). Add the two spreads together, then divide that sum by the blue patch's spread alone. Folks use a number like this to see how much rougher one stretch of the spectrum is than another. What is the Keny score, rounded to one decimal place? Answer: 1.9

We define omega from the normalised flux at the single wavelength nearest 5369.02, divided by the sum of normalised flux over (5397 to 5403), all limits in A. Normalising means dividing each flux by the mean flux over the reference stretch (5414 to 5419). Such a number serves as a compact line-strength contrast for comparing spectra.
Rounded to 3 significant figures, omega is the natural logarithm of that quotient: -1.50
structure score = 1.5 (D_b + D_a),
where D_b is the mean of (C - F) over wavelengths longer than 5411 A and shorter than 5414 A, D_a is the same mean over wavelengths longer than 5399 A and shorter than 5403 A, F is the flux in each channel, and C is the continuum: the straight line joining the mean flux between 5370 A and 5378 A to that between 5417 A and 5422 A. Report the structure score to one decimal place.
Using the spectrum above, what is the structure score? 1.2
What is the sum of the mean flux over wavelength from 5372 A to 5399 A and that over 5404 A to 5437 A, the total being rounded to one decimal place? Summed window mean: 10.1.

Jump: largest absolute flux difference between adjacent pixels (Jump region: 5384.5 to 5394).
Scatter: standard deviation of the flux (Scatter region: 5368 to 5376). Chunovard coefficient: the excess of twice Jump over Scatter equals 1.8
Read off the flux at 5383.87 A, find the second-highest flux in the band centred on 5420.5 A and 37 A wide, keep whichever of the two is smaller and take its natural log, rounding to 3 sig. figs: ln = 1.58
